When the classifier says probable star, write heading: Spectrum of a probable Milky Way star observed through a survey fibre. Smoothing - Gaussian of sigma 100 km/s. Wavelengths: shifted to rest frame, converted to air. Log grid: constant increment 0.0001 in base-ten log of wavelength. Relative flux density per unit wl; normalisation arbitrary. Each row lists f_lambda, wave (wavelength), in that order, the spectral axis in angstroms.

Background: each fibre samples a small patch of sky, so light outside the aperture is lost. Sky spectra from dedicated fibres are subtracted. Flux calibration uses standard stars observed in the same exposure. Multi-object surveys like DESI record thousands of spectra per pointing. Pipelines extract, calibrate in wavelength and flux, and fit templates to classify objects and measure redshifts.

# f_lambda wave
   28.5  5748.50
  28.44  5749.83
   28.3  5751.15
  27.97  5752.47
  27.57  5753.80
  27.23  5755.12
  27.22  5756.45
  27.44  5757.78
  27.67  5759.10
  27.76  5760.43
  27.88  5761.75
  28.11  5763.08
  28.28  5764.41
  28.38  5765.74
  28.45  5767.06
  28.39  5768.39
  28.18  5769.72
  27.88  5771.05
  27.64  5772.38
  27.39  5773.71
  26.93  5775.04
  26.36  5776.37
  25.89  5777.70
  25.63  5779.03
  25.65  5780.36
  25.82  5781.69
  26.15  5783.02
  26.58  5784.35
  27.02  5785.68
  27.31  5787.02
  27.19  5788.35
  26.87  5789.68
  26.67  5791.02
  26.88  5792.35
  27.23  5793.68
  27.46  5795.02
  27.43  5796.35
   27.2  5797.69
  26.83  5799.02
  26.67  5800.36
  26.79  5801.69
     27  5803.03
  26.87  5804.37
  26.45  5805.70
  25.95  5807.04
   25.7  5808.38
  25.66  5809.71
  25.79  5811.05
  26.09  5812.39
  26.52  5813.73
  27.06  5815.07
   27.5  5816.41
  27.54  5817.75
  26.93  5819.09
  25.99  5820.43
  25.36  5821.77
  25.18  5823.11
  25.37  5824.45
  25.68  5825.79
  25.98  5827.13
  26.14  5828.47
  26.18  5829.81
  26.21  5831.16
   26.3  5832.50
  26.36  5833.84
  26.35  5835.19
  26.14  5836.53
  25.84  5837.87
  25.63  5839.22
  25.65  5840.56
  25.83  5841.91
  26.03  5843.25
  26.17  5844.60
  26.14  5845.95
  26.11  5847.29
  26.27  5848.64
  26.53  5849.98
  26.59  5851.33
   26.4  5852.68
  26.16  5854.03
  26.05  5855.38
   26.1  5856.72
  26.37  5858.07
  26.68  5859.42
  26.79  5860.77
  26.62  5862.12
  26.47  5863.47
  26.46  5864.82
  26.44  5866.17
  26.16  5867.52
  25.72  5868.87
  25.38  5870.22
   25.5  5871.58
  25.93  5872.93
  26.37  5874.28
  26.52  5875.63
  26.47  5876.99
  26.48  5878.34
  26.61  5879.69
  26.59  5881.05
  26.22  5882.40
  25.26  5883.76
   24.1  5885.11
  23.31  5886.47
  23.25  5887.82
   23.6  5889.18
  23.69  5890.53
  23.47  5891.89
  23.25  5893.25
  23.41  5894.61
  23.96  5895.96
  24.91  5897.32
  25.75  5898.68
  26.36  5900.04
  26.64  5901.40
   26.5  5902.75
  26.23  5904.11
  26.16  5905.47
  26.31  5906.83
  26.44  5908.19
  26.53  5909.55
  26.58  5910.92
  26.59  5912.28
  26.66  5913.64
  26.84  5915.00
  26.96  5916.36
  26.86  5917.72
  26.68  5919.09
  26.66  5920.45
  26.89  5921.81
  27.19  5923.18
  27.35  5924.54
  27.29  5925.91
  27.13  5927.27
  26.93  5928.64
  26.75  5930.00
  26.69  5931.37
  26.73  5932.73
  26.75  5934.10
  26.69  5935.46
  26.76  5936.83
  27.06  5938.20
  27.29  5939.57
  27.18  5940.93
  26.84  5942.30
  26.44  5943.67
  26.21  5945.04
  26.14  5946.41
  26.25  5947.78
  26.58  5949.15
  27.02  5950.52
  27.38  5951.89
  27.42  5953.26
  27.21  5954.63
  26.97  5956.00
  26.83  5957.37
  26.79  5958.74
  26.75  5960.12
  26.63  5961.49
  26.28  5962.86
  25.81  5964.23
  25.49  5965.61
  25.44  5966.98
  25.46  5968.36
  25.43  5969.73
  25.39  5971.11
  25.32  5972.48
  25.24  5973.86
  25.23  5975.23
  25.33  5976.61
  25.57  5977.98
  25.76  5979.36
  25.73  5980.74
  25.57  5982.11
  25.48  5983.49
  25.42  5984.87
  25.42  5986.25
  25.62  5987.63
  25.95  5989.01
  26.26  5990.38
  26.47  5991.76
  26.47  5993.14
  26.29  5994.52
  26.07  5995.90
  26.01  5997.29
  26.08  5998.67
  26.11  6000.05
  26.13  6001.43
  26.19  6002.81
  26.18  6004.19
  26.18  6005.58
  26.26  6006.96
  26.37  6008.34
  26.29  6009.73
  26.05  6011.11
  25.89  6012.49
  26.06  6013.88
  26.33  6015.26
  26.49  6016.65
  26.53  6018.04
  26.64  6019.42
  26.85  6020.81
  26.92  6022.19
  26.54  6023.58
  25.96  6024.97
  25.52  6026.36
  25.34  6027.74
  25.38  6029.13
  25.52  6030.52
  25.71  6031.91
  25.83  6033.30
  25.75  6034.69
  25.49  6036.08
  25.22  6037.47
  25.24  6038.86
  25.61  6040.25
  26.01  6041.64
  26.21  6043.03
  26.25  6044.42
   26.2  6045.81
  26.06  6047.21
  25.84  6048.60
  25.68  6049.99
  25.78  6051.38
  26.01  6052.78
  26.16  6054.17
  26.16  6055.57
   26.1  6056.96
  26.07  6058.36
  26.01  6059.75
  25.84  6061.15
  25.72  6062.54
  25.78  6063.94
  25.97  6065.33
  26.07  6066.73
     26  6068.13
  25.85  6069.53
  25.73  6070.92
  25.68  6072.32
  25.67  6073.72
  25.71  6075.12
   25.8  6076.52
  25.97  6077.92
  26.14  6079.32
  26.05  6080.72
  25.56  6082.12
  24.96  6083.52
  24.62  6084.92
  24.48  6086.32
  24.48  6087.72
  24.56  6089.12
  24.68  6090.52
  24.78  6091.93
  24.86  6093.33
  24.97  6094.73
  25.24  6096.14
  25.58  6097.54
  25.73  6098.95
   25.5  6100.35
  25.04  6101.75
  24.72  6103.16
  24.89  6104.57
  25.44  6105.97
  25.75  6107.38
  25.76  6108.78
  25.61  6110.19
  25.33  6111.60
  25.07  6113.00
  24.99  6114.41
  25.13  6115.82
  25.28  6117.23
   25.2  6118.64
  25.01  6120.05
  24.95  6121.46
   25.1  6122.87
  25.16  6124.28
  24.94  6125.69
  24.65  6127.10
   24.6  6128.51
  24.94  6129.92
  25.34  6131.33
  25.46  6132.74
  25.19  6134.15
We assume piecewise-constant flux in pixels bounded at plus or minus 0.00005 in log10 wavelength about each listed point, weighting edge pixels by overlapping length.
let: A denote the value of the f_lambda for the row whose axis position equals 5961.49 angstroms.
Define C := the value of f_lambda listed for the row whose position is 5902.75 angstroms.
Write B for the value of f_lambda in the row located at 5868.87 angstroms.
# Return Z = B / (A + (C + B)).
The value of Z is 0.326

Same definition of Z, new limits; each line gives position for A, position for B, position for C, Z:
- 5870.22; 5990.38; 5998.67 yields 0.338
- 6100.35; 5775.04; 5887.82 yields 0.356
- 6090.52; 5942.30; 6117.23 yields 0.349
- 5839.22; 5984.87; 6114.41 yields 0.334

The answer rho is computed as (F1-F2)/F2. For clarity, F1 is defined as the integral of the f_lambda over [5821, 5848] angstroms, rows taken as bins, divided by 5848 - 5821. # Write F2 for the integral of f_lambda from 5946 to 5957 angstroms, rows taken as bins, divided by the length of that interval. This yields -0.04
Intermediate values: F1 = 25.9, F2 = 26.9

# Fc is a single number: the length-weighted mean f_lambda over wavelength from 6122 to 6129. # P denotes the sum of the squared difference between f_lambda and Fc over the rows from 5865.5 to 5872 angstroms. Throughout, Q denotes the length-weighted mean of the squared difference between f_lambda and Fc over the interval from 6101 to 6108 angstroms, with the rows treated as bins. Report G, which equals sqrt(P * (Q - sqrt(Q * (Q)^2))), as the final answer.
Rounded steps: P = 5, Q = 0.21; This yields 0.8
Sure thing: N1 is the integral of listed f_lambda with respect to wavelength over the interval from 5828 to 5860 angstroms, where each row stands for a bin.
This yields 838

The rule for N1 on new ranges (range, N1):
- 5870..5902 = 804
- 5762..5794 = 868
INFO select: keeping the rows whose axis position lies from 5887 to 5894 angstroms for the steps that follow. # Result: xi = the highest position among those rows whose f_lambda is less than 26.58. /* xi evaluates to 5893.25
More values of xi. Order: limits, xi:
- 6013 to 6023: 6018.04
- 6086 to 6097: 6096.14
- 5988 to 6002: 6001.43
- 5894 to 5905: 5904.11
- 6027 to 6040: 6038.86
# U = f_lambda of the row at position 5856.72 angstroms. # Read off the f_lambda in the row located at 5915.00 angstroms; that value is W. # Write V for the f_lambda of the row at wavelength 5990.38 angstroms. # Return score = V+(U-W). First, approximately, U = 26.1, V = 26.26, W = 26.84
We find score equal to 25.5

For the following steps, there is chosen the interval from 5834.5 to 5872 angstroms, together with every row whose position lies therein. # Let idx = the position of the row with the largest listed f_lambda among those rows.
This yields 5860.77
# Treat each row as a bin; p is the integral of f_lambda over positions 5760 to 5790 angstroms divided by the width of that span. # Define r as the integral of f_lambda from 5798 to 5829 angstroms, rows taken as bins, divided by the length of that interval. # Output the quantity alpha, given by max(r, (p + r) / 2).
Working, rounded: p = 27.2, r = 26.3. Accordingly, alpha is 26.8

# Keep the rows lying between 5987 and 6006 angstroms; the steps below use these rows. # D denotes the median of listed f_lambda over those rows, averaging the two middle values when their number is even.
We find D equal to 26.2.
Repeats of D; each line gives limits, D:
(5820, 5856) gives 26.1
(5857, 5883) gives 26.5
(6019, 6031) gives 26.0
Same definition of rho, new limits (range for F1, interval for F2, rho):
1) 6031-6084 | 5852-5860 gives -0.02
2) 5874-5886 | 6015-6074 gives 0.00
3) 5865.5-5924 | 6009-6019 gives -0.02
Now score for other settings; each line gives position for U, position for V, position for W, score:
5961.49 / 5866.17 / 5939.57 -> 25.8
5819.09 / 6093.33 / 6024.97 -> 25.8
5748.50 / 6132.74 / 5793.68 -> 26.7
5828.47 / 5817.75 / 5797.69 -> 26.5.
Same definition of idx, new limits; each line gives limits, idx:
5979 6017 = 6016.65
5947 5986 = 5953.26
